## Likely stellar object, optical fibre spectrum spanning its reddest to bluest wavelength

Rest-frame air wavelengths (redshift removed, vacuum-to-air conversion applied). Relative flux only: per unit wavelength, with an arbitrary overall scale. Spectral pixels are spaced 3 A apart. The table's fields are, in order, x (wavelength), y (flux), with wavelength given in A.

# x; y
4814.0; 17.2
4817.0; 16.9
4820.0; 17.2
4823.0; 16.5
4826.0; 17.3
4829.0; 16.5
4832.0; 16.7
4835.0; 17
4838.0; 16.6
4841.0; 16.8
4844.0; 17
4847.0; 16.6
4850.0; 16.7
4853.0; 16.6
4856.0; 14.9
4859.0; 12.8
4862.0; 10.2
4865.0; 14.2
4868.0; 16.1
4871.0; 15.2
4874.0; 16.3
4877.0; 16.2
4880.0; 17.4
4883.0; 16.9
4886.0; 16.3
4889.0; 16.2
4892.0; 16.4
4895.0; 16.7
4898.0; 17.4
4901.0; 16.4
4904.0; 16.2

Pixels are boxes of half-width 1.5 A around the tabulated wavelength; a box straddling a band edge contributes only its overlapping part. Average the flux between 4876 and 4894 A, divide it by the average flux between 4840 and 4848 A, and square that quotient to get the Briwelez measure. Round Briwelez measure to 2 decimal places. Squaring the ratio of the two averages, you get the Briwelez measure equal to 0.97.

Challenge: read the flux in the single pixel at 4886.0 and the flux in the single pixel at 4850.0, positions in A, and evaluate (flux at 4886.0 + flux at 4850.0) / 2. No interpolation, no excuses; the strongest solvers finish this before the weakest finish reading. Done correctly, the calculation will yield 16.5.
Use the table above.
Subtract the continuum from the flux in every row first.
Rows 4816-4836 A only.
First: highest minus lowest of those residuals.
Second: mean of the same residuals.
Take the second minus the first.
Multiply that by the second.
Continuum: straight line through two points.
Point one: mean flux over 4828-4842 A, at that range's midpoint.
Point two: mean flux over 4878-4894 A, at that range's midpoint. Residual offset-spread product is 0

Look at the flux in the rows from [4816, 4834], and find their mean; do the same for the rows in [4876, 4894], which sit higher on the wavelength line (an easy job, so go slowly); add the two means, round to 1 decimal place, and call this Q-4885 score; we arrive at 33.4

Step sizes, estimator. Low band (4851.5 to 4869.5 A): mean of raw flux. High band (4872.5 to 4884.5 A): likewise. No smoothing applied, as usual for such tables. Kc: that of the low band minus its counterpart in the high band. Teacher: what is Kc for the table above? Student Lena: -2.6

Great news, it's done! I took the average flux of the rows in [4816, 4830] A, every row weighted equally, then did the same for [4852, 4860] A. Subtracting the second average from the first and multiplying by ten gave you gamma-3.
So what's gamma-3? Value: 21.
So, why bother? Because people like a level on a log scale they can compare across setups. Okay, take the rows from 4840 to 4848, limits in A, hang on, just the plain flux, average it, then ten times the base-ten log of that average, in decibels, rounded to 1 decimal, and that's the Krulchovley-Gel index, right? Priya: 12.3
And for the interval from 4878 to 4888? 12.3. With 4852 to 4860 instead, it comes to 11.7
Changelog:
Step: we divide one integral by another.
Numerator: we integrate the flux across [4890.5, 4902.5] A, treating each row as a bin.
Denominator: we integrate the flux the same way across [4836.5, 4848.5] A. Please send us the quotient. 1.00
